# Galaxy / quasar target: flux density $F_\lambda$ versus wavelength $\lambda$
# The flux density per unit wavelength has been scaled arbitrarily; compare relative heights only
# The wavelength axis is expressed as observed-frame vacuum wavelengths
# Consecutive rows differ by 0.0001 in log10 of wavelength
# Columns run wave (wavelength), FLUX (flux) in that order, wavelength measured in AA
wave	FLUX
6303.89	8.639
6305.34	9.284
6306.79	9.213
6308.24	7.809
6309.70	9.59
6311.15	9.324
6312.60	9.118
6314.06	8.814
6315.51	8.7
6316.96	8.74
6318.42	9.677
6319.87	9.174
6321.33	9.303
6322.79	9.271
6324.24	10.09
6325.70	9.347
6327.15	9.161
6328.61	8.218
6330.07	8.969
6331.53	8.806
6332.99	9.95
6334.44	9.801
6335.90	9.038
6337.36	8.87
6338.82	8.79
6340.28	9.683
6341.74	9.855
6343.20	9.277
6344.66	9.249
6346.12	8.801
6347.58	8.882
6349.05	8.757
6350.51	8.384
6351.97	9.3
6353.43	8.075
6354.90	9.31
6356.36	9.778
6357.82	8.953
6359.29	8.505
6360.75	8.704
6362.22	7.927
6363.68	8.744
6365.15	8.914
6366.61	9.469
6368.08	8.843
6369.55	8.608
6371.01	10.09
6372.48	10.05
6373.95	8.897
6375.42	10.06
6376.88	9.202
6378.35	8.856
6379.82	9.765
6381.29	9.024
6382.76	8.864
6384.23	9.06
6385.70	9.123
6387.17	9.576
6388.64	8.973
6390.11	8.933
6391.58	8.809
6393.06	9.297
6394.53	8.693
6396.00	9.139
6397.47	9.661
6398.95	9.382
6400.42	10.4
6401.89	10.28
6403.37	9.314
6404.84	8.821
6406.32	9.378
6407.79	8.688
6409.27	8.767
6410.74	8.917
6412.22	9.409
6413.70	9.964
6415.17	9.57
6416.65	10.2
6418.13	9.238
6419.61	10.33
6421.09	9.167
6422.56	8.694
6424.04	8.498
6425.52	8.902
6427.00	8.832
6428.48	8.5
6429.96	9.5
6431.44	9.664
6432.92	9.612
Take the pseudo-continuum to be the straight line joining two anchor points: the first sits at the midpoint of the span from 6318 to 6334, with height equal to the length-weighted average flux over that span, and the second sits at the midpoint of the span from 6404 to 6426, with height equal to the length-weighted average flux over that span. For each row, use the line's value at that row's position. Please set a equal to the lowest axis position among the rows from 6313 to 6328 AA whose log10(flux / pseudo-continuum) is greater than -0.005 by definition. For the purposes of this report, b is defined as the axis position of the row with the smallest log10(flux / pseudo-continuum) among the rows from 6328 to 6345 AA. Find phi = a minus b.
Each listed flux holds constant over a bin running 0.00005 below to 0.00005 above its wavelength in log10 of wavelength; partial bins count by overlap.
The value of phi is -10.2 AA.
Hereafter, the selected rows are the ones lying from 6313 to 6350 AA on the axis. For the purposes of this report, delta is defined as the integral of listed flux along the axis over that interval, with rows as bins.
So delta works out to 339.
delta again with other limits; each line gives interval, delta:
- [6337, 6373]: 325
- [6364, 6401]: 342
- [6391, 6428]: 344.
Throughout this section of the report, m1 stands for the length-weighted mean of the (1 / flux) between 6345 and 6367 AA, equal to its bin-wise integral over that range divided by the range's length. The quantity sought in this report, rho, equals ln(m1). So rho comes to -2.18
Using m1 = 0.114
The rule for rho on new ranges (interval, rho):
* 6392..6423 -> -2.24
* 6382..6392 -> -2.20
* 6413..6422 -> -2.27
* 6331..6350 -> -2.22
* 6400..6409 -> -2.24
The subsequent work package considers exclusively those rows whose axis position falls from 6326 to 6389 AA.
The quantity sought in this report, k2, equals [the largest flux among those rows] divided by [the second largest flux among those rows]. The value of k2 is 1.00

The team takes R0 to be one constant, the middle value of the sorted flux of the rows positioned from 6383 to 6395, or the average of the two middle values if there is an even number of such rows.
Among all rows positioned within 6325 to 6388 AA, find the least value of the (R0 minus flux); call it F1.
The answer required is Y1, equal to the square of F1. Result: 1.2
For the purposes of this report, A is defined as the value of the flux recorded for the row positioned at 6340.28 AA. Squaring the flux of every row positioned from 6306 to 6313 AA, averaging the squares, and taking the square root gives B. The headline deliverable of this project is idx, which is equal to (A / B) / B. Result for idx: 0.119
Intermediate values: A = 9.683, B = 9.03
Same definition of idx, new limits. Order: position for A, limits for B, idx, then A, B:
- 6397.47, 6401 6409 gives 0.111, 9.661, 9.31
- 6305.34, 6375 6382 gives 0.105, 9.284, 9.39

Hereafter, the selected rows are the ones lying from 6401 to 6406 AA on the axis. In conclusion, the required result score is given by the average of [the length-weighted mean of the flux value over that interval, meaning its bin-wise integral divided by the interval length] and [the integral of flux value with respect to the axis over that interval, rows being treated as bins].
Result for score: 28.5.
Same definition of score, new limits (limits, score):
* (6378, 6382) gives 23.1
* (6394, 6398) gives 22.9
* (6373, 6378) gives 28.1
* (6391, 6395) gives 22.4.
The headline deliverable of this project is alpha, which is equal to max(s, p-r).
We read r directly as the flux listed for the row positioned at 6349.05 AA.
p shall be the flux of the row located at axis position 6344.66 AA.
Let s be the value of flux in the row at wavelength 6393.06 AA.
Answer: 9.3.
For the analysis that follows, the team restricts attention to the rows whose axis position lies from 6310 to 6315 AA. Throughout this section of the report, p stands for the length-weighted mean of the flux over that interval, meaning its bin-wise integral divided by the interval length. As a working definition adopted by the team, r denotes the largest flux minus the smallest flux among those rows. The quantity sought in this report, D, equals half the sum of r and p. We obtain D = 4.8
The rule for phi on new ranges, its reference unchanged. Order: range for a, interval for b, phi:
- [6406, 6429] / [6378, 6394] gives 14.7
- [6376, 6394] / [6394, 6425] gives -47.2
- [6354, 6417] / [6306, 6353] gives 46.7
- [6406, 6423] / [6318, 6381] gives 44.1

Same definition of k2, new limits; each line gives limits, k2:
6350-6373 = 1.00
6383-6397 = 1.03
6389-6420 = 1.01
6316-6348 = 1.01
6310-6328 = 1.04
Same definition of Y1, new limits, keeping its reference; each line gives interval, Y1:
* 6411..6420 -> 1.7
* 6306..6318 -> 0.3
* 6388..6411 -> 1.9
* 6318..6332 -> 1.2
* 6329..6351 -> 0.9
